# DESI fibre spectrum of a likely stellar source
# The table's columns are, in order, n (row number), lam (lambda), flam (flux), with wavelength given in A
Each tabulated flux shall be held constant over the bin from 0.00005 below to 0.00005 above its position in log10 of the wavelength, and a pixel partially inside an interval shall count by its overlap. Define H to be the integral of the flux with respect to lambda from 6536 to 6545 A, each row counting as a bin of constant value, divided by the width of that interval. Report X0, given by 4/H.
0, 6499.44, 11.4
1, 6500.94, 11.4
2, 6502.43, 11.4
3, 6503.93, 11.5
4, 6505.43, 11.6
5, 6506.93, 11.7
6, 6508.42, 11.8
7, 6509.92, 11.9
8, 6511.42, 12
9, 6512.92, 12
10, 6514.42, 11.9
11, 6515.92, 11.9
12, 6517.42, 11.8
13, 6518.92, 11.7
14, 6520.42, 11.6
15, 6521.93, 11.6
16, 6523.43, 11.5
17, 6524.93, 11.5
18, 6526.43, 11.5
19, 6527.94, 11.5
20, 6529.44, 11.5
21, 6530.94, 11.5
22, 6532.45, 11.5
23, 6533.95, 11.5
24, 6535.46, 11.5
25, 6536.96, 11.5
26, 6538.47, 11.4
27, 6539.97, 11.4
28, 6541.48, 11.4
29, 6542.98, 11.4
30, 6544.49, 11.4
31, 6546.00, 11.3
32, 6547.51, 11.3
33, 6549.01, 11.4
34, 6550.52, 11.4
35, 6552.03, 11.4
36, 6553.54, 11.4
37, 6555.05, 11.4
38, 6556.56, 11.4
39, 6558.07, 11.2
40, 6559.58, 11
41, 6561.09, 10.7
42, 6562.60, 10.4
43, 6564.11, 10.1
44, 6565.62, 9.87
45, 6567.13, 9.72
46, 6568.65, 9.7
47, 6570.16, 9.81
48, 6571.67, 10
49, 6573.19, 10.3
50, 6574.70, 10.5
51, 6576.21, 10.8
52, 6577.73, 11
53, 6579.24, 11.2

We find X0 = 0.350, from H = 11.4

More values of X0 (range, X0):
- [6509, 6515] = 0.335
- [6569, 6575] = 0.396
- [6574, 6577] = 0.376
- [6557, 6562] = 0.364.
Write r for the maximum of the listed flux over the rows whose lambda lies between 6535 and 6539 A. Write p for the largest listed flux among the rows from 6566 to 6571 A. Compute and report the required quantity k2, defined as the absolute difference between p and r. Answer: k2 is 1.7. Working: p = 9.81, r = 11.5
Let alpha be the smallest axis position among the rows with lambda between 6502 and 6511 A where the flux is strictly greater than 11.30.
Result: 6502.43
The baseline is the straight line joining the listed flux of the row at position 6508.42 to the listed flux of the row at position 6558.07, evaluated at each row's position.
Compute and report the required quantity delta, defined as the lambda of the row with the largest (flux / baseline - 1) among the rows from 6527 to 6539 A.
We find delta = 6536.96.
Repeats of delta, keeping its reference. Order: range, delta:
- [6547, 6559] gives 6556.56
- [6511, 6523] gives 6512.92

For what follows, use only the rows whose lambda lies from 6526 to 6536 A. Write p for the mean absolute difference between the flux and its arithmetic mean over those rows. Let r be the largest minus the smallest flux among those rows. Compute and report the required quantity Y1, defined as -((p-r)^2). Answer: 0.00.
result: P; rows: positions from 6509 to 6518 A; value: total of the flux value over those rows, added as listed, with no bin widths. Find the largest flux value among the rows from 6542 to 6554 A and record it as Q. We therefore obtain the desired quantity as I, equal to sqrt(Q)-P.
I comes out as -68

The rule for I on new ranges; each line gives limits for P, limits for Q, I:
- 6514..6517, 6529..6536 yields -20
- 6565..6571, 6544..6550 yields -36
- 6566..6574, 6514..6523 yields -46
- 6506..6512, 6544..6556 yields -44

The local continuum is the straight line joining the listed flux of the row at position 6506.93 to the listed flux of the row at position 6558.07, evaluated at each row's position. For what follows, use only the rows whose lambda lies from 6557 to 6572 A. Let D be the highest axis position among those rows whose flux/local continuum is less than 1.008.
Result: 6571.67 A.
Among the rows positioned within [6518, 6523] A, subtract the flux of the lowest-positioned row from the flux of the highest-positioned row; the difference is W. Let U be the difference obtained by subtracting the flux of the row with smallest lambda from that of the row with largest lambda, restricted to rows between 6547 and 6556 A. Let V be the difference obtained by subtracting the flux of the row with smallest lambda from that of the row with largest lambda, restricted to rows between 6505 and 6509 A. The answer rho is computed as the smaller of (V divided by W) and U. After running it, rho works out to -2.00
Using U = 0.10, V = 0.20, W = -0.1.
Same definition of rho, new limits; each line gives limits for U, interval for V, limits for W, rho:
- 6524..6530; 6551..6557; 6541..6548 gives 0.00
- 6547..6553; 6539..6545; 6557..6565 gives 0.00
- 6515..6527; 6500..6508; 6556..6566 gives -0.40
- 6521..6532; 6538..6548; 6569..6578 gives -0.10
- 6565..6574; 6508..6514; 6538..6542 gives 0.43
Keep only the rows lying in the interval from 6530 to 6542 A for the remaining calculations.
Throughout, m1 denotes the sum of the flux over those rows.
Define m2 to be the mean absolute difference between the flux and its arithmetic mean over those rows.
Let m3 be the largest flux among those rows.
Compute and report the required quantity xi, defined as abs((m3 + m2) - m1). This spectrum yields 80.2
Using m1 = 92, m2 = 0.05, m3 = 11.5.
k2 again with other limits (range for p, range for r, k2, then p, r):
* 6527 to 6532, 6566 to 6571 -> 1.7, 11.5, 9.81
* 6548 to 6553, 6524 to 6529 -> 0.1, 11.4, 11.5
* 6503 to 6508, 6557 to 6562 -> 0.5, 11.7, 11.2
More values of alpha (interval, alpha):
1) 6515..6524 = 6515.92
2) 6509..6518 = 6509.92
